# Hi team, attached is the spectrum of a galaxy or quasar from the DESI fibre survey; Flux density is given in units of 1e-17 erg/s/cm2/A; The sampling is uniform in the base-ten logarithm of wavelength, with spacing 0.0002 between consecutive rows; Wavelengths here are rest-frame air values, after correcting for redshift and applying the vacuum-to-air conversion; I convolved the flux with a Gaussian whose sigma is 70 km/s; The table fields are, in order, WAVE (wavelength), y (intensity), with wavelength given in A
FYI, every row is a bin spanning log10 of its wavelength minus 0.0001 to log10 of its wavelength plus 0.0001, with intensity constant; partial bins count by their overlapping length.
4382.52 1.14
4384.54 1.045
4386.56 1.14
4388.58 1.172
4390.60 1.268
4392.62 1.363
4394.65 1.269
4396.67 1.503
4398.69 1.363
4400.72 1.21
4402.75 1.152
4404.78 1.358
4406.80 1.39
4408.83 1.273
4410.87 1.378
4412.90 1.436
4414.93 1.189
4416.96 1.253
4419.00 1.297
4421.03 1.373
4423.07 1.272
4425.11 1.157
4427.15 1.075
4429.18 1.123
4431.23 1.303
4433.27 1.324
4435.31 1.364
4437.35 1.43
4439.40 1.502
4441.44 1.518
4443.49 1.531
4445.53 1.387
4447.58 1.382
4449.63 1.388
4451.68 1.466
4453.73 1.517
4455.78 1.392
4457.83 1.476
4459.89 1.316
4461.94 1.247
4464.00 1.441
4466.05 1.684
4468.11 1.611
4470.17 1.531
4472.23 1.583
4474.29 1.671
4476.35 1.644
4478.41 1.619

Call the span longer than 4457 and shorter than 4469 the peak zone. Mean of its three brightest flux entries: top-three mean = 1.59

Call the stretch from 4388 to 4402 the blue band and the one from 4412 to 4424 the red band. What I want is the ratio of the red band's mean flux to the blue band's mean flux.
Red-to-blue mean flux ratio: 1.00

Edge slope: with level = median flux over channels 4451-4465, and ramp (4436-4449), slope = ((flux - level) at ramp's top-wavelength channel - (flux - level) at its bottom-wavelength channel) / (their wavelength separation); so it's -0.005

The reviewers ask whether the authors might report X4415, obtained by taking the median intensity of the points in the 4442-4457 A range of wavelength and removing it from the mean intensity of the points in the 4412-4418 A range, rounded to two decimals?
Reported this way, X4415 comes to -0.10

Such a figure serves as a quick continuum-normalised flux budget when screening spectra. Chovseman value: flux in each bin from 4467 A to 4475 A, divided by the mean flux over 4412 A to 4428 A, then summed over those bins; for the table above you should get 5.1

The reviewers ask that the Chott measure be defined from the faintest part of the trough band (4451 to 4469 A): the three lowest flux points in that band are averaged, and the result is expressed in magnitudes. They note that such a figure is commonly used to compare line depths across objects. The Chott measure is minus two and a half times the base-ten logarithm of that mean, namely -0.300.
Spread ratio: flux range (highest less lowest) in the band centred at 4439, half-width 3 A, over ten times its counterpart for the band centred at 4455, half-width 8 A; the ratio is 0.033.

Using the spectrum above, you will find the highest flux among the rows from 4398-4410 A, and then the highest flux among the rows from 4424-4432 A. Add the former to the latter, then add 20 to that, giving 22.7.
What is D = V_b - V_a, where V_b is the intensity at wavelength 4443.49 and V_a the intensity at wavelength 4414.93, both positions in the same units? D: 0.3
